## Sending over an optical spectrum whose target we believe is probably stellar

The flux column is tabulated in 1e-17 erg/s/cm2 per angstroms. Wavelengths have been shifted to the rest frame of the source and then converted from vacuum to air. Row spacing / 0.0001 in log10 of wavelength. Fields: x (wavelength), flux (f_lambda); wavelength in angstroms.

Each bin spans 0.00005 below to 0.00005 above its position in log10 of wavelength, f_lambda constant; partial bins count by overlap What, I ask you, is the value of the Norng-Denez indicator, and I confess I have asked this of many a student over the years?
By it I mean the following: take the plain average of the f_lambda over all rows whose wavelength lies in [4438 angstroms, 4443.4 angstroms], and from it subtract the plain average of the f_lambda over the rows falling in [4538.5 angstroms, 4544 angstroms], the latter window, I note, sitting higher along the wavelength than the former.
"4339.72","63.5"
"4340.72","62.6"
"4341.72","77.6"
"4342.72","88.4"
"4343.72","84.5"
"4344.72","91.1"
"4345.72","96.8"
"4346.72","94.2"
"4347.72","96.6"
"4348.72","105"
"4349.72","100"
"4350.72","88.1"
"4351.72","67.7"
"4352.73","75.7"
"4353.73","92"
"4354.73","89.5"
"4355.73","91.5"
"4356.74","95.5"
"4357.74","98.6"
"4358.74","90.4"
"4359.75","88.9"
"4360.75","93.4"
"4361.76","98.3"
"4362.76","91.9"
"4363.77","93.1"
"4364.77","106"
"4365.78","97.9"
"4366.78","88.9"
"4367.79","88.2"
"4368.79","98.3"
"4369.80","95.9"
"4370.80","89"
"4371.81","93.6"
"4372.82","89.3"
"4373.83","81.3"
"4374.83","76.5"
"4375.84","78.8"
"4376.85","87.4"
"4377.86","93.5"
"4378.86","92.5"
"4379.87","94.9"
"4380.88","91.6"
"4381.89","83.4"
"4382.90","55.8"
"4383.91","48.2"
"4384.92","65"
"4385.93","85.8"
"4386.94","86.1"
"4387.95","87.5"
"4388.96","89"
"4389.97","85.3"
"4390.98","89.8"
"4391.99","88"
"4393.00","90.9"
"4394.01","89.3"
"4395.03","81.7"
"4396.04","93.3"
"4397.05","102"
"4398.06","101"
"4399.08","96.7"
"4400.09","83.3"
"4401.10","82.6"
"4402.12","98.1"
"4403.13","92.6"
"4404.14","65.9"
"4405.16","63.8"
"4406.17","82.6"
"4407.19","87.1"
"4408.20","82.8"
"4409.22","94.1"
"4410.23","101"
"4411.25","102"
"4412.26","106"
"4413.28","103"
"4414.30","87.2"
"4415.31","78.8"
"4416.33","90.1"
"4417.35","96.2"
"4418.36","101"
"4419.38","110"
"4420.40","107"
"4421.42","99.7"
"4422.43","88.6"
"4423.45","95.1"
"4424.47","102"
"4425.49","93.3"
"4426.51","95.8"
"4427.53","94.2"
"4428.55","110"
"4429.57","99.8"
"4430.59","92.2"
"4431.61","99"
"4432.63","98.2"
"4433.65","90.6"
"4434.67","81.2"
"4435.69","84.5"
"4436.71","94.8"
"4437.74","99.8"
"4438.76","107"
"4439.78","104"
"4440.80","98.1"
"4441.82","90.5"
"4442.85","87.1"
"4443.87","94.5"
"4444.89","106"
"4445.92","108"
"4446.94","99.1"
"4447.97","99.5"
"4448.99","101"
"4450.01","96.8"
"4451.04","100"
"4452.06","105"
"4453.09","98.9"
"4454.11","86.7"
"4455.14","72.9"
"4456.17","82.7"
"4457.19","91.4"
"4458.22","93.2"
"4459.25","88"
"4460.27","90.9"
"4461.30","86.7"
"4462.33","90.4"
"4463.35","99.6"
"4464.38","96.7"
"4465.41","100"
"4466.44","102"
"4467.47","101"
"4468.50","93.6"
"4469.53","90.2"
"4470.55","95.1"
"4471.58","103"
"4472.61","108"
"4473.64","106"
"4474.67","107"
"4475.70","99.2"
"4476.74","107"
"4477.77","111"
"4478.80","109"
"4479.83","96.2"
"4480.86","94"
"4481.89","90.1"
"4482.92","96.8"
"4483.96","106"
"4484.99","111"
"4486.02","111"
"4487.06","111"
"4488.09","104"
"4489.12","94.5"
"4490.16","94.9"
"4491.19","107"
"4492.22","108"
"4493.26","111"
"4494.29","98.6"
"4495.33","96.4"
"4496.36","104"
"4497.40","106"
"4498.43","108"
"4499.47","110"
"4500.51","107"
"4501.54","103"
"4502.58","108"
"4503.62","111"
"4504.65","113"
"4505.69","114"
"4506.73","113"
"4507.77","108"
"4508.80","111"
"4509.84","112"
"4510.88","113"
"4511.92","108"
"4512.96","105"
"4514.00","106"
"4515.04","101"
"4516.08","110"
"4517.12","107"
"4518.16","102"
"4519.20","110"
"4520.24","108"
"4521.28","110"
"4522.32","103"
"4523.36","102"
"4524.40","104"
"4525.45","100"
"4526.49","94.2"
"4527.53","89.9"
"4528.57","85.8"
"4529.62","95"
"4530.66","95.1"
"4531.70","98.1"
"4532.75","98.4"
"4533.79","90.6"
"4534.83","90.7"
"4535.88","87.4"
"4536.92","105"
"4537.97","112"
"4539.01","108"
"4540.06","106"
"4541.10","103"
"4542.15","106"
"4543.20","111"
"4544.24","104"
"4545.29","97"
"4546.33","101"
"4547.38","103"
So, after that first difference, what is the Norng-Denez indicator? -9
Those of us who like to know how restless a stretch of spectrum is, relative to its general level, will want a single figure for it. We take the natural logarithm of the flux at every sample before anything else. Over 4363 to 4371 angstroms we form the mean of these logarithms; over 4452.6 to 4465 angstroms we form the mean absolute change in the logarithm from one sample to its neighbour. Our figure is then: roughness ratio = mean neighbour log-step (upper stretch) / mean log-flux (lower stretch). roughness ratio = 0.017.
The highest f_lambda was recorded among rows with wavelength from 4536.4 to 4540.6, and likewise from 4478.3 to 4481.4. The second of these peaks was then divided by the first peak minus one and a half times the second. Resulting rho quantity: -2.1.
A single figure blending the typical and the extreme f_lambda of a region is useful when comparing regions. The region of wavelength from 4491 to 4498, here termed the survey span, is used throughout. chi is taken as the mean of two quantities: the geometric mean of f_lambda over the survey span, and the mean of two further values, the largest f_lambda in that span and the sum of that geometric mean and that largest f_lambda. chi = 134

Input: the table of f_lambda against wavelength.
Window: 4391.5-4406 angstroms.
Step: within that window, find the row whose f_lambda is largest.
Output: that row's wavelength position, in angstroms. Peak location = 4397.05 angstroms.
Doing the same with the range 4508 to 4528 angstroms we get 4510.88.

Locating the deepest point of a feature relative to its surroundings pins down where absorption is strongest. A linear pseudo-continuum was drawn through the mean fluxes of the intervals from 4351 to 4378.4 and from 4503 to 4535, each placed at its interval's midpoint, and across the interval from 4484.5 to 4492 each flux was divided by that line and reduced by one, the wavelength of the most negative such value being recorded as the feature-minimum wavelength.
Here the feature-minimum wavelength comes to 4489.12 angstroms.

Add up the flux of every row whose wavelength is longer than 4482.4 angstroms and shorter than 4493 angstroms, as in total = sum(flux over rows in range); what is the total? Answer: 1044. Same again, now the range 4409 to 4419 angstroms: 959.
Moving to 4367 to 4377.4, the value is 878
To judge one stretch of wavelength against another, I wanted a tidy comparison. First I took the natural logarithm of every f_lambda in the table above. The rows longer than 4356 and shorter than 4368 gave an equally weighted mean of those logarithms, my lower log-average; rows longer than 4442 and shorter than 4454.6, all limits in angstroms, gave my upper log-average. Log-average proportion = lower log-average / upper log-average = 0.990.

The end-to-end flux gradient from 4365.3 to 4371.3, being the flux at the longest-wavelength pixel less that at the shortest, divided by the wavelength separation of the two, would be -1.8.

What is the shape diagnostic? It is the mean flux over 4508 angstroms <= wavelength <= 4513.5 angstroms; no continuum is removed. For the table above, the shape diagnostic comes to 110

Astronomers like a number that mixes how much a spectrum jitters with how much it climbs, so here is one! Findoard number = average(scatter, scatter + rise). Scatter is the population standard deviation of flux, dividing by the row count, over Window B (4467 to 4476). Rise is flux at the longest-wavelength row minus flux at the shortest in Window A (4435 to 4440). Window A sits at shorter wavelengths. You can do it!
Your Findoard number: 16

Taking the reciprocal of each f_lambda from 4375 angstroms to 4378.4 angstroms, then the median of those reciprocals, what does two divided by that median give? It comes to 175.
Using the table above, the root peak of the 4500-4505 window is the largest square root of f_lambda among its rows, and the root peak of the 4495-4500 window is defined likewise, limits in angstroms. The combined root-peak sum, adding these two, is 21.1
